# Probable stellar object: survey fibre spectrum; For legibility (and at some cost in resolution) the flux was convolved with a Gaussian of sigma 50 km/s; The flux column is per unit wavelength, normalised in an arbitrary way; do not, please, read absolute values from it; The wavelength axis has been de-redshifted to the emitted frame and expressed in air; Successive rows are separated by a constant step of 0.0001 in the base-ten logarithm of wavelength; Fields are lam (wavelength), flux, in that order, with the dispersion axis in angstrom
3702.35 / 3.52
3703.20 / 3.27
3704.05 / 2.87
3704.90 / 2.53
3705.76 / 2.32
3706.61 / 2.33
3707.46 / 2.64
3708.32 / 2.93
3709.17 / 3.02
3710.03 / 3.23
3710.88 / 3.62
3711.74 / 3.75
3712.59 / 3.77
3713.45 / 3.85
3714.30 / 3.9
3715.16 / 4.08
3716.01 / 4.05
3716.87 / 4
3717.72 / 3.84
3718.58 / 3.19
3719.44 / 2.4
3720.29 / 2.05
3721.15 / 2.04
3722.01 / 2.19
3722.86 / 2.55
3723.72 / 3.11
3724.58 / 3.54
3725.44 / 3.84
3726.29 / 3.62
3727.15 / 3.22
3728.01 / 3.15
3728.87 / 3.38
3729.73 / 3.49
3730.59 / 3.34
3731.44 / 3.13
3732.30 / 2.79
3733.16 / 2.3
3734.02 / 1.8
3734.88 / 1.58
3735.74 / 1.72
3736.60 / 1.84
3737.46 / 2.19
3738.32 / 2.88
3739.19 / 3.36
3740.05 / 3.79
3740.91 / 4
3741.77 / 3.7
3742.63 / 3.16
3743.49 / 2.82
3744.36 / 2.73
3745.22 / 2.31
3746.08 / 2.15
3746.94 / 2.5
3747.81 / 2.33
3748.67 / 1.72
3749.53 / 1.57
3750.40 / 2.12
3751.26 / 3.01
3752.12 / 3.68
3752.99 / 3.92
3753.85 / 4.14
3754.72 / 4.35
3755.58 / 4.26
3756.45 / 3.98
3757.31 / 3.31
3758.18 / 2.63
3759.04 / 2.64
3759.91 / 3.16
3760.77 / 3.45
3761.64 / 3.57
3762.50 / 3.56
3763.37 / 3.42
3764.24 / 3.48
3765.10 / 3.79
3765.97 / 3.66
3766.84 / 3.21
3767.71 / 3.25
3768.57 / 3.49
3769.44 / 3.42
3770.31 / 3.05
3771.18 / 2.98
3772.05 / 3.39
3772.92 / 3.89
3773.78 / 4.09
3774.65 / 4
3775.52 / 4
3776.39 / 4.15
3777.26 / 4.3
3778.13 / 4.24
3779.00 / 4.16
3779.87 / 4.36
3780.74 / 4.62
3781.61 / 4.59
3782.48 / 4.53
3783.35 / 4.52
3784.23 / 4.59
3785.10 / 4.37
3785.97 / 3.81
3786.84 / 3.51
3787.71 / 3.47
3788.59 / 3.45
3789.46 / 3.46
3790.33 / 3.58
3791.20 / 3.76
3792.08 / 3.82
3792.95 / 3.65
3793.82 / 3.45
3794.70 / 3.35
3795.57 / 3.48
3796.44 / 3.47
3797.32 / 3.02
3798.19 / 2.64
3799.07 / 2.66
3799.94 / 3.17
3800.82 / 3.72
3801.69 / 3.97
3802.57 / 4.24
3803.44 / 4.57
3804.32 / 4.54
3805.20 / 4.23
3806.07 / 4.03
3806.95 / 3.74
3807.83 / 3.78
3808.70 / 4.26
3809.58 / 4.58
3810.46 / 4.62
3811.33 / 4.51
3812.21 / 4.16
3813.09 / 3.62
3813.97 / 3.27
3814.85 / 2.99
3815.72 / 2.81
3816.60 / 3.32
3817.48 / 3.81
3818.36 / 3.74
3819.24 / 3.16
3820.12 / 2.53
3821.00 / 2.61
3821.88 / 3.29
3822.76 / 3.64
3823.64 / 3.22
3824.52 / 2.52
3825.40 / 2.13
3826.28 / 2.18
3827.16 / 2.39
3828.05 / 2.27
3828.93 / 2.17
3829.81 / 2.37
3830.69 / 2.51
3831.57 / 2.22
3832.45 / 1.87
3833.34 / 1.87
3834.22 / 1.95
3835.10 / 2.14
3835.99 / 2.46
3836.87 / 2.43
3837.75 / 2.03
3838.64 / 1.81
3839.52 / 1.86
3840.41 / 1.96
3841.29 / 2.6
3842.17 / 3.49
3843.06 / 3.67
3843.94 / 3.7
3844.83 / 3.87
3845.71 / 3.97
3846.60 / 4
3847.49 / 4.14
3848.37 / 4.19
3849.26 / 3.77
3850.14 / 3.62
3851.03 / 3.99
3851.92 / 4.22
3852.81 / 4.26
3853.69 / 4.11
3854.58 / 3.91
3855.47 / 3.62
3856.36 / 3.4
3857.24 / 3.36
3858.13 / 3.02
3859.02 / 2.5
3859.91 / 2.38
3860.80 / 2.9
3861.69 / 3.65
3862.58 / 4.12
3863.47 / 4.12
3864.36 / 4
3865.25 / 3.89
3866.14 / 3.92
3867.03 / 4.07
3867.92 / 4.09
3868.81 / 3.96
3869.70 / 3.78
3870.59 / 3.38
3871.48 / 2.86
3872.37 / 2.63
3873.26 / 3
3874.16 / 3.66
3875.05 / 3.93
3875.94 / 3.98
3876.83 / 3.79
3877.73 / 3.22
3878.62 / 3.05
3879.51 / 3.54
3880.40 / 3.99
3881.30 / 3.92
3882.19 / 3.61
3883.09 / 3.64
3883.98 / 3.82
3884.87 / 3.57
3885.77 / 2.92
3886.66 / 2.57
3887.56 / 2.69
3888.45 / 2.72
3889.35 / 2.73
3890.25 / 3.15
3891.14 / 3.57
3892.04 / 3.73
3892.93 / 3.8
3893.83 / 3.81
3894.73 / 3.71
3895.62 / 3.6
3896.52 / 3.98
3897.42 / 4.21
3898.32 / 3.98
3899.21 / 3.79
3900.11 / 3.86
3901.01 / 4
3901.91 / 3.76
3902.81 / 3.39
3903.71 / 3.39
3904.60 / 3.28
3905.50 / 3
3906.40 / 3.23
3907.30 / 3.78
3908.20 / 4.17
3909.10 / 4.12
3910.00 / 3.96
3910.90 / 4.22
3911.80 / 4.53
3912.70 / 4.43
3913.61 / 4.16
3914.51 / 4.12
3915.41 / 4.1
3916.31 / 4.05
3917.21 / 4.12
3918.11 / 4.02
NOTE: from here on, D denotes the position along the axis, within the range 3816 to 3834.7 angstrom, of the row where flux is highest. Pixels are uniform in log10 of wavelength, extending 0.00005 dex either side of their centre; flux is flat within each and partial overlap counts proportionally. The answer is 3817.48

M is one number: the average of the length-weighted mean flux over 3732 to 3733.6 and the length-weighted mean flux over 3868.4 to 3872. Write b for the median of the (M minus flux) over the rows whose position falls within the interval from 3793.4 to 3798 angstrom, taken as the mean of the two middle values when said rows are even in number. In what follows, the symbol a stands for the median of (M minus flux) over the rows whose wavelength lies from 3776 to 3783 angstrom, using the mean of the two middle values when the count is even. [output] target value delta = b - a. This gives 0.9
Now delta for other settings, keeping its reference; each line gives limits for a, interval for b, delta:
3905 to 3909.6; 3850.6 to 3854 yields -0.4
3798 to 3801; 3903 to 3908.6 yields -0.4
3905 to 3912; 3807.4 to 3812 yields -0.5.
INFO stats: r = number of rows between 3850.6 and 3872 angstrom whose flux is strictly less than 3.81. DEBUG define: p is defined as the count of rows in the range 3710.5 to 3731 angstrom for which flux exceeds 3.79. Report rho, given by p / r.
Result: 0.64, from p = 7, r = 11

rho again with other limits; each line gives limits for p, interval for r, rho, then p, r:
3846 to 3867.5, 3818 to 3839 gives 0.58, 14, 24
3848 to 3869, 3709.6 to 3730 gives 0.82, 14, 17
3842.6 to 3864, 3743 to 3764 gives 0.63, 12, 19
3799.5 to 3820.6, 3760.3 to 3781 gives 0.86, 12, 14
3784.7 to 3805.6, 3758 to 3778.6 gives 0.47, 8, 17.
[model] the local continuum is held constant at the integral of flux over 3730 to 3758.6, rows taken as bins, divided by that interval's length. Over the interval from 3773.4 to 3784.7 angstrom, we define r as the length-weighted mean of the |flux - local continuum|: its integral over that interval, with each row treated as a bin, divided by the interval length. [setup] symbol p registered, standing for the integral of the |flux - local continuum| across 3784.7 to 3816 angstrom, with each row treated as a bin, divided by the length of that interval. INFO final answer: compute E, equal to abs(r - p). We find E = 0.6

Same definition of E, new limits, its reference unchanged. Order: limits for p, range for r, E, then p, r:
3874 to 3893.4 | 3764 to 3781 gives 0.3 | 0.6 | 0.89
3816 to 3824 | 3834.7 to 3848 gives 0.3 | 0.5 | 0.83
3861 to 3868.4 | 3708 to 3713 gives 0.6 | 1.1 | 0.51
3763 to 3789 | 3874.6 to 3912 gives 0.2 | 1.0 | 0.76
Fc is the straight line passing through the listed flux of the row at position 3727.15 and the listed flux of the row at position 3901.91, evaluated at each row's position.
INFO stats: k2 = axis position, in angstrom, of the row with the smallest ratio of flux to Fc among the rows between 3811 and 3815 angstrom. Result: 3814.85 angstrom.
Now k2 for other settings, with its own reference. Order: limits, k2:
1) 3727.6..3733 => 3732.30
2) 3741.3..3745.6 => 3745.22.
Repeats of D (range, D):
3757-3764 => 3761.64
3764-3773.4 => 3772.92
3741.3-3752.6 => 3741.77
